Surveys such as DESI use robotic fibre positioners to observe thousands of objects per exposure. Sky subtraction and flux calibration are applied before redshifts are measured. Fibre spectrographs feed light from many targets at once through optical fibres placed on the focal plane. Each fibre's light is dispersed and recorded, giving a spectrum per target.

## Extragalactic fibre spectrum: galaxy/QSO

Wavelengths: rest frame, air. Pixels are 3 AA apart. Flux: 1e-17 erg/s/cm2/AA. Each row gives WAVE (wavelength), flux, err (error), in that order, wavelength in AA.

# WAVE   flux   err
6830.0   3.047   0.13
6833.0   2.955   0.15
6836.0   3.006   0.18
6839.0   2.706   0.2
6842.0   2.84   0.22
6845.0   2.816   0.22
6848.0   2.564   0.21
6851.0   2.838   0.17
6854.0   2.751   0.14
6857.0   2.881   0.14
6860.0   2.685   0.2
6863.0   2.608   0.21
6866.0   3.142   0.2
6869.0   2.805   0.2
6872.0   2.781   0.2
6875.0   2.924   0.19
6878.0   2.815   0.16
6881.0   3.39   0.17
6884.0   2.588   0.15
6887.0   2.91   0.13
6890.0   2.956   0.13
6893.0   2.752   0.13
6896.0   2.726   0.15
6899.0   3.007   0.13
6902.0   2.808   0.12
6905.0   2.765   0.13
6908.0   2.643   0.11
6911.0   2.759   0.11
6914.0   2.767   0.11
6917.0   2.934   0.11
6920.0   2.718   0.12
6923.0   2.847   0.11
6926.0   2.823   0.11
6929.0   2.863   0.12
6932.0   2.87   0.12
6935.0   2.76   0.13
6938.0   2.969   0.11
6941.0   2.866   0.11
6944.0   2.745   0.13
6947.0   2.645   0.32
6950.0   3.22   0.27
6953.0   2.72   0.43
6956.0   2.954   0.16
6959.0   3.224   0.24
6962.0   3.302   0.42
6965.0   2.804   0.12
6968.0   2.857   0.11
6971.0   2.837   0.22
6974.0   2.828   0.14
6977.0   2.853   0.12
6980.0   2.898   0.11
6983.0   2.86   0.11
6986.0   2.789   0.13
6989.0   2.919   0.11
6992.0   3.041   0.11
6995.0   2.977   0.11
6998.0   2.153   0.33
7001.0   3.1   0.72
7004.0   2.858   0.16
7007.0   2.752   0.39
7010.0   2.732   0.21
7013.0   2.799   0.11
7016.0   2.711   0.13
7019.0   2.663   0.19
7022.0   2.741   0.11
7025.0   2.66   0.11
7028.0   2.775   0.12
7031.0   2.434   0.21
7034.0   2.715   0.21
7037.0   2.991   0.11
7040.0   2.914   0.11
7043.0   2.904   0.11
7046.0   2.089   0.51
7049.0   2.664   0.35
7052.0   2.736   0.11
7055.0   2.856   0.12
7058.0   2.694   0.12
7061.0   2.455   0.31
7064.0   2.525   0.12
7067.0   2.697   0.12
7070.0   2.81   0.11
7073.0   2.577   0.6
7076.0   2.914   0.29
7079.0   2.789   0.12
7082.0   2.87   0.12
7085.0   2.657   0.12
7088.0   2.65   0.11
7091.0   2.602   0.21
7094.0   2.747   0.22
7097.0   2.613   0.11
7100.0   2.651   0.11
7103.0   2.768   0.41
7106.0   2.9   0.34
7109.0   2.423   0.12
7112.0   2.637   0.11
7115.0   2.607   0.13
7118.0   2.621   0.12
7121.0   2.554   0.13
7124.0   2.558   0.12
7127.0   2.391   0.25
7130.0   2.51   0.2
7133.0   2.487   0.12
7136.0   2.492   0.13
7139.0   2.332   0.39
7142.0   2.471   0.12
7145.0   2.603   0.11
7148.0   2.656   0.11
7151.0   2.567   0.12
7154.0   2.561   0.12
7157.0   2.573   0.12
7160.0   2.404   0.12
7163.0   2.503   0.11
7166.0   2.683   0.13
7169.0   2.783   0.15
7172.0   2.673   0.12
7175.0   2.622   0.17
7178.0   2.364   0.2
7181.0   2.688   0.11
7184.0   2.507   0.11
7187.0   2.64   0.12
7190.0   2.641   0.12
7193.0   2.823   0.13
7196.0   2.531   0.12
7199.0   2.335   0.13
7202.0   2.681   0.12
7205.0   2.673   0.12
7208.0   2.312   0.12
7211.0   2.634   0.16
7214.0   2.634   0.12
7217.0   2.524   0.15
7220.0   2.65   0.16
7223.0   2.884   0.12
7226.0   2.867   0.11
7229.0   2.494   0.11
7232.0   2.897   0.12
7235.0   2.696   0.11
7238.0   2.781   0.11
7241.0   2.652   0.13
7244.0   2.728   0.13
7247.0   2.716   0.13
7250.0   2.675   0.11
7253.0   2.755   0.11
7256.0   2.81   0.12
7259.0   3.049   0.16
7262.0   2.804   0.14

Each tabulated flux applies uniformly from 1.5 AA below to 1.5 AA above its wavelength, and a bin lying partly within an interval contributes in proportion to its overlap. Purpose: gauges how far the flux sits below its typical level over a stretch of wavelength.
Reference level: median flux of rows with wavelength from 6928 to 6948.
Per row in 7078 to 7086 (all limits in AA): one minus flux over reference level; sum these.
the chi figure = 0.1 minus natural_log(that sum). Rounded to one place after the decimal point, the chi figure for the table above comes 2.5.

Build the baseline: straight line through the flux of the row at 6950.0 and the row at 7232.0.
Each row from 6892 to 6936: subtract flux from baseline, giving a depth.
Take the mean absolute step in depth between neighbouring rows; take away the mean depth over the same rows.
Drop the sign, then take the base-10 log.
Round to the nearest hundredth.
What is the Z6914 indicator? -0.45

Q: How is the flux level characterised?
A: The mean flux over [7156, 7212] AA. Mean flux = 2.58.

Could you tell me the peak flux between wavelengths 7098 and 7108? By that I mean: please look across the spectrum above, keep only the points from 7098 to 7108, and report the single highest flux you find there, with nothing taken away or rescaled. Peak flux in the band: 2.9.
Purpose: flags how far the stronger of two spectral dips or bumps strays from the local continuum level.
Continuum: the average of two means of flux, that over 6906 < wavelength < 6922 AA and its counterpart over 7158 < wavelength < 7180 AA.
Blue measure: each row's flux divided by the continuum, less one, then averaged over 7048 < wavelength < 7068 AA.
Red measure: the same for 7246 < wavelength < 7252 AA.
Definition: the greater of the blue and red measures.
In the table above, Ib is 0.010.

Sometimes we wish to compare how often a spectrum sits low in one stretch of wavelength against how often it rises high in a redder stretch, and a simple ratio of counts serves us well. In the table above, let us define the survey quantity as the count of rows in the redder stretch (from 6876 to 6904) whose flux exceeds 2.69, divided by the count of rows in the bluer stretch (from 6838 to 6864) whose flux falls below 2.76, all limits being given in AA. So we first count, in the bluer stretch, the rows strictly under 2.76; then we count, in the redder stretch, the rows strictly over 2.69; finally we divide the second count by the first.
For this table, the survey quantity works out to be 1.6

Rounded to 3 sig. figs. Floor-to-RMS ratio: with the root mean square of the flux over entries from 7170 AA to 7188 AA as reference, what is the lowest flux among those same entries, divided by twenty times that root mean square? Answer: 0.0457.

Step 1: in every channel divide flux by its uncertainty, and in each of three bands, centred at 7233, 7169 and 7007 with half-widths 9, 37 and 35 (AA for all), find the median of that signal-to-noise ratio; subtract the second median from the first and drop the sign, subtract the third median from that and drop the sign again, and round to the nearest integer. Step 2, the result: 20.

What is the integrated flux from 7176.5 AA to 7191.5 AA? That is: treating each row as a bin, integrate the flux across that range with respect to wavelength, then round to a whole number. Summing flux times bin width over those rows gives 39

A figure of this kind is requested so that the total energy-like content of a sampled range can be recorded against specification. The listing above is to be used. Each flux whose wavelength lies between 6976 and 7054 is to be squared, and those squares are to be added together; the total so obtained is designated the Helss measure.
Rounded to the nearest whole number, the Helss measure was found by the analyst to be 199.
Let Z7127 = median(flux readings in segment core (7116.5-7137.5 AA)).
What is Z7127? 2.51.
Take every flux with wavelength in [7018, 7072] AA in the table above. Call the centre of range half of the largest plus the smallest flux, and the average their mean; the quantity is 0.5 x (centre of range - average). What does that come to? -0.07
